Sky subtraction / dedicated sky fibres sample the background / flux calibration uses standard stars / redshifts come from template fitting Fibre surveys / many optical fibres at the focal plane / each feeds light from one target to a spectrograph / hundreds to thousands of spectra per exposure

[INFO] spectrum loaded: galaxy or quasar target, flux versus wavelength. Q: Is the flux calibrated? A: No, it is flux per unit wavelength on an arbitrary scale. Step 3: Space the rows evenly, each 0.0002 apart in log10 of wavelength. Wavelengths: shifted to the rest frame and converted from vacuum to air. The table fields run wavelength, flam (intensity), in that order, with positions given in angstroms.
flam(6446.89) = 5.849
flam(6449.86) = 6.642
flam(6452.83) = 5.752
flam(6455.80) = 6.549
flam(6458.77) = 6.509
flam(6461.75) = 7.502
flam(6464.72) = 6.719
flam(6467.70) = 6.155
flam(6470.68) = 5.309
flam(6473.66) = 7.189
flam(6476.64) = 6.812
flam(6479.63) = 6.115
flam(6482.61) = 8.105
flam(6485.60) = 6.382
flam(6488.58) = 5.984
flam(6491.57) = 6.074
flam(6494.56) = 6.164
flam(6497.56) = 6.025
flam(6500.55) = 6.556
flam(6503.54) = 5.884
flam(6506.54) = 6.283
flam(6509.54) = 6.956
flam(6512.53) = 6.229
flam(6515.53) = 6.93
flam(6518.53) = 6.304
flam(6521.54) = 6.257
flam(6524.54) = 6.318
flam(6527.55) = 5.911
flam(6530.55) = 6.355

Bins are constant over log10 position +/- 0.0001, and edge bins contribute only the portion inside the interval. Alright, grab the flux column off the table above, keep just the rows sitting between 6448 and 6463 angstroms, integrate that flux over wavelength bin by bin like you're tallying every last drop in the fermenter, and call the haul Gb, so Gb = 98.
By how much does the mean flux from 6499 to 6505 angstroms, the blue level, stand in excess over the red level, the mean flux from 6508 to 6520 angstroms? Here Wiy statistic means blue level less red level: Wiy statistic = -0.38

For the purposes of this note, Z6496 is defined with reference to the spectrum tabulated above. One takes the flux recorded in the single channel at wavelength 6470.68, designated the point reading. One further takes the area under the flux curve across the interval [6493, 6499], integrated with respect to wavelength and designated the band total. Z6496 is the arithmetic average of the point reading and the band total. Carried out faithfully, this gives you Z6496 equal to 21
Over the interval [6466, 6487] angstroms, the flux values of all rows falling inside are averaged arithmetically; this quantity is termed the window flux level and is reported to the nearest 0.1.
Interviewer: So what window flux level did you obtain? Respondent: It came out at 6.6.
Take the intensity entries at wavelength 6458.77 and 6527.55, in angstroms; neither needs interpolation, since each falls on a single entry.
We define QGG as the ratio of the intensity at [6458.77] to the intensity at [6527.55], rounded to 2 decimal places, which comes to 1.10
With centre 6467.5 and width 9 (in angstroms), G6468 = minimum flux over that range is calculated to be 5.309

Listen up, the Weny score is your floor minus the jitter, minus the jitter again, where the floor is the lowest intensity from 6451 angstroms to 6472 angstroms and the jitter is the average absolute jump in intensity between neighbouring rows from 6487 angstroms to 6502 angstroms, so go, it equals 4.9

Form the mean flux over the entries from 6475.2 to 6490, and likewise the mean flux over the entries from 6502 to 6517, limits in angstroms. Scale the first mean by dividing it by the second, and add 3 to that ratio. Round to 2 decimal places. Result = 4.03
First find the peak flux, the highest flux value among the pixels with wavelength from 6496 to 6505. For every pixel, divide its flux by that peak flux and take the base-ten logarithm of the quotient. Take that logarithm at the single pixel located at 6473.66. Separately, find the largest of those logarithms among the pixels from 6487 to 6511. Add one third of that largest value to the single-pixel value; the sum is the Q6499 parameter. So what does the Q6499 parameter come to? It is 0.049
